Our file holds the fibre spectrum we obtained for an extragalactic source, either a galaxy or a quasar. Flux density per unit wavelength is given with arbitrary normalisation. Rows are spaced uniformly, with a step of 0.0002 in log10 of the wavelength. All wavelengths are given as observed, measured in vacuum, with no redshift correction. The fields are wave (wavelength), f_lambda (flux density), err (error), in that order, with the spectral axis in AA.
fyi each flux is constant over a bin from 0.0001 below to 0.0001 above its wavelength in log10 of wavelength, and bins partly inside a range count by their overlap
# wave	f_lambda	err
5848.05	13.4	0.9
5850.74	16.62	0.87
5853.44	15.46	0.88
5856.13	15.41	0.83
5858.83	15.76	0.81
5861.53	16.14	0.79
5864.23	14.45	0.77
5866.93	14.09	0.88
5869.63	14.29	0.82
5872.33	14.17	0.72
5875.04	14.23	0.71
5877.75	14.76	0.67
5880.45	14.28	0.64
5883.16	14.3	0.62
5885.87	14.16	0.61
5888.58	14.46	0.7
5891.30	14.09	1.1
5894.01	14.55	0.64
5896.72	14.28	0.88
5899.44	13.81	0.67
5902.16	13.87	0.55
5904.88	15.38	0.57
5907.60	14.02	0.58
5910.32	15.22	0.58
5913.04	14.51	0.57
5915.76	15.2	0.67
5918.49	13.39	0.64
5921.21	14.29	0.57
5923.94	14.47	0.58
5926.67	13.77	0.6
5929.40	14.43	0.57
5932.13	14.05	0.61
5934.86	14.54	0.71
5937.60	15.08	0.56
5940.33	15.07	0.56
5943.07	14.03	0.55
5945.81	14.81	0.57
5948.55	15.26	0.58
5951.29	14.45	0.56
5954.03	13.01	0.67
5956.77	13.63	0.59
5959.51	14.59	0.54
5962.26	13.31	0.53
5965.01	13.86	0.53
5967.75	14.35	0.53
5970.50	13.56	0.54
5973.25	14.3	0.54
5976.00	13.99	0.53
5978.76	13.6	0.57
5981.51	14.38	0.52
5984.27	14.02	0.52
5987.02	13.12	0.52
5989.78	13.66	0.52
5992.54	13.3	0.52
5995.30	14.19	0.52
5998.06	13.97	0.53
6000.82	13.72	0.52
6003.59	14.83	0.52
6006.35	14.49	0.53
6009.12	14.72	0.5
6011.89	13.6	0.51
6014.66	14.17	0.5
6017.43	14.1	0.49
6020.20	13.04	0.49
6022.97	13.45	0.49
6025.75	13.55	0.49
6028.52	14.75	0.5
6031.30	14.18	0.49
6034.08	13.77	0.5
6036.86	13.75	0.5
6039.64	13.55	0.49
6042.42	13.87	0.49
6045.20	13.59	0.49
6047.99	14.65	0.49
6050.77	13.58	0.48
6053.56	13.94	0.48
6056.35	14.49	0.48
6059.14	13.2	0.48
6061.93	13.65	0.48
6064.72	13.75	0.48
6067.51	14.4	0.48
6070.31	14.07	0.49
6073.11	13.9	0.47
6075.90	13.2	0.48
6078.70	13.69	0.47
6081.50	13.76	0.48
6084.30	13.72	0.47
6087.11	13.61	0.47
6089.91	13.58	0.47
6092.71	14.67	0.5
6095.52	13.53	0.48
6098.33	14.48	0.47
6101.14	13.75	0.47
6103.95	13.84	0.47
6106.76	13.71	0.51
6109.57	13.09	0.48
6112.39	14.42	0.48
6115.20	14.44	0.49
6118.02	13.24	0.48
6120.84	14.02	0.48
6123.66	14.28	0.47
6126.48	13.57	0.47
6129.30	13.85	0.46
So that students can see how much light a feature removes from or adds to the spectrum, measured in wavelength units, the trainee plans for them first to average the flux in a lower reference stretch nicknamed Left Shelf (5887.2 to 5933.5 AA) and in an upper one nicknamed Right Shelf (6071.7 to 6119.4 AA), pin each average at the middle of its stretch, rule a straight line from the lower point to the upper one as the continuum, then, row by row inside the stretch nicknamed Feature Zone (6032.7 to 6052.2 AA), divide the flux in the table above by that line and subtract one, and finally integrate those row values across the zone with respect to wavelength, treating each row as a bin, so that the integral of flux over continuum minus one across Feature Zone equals -0.19 AA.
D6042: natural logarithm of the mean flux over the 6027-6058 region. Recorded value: 2.64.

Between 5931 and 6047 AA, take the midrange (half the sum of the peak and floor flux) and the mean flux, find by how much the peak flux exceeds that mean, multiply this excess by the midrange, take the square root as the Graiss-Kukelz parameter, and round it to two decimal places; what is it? 4.17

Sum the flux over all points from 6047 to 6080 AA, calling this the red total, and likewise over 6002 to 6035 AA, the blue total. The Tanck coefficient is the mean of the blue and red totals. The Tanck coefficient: 168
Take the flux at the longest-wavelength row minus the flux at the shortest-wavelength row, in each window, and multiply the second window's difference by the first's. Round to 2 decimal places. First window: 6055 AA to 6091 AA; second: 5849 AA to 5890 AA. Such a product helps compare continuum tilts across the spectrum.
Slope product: 1.97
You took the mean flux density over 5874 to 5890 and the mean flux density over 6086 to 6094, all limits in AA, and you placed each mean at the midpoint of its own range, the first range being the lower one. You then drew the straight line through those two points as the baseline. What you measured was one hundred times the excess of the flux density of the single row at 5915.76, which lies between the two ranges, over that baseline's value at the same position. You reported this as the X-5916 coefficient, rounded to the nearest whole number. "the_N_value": 90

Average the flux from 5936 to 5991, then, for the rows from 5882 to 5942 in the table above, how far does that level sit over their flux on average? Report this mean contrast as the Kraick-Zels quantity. -0.30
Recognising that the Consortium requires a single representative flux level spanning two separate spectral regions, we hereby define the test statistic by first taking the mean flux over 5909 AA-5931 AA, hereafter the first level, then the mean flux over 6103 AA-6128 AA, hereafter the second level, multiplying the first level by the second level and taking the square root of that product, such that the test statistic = 14.12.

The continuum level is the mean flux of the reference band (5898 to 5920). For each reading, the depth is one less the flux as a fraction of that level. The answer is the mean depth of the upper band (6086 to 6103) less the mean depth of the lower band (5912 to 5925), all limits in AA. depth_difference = 0.030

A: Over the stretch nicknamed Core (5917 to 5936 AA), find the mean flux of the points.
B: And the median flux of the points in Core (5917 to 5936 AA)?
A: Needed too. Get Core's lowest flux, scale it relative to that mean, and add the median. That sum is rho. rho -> 15.24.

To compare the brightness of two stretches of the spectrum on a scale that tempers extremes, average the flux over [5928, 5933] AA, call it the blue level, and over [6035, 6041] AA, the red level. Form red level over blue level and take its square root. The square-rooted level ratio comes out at 0.979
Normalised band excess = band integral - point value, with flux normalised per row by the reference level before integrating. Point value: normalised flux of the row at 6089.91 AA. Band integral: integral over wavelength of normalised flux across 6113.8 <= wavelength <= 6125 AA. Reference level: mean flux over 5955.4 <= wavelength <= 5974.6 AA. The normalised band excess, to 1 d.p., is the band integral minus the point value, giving 10.3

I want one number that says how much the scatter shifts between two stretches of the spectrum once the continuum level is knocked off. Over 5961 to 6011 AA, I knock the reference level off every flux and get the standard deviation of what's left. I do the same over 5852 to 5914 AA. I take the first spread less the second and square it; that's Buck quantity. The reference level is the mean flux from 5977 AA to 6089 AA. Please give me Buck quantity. 0.023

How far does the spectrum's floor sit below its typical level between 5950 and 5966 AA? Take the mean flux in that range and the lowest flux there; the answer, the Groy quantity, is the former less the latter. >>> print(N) 0.8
